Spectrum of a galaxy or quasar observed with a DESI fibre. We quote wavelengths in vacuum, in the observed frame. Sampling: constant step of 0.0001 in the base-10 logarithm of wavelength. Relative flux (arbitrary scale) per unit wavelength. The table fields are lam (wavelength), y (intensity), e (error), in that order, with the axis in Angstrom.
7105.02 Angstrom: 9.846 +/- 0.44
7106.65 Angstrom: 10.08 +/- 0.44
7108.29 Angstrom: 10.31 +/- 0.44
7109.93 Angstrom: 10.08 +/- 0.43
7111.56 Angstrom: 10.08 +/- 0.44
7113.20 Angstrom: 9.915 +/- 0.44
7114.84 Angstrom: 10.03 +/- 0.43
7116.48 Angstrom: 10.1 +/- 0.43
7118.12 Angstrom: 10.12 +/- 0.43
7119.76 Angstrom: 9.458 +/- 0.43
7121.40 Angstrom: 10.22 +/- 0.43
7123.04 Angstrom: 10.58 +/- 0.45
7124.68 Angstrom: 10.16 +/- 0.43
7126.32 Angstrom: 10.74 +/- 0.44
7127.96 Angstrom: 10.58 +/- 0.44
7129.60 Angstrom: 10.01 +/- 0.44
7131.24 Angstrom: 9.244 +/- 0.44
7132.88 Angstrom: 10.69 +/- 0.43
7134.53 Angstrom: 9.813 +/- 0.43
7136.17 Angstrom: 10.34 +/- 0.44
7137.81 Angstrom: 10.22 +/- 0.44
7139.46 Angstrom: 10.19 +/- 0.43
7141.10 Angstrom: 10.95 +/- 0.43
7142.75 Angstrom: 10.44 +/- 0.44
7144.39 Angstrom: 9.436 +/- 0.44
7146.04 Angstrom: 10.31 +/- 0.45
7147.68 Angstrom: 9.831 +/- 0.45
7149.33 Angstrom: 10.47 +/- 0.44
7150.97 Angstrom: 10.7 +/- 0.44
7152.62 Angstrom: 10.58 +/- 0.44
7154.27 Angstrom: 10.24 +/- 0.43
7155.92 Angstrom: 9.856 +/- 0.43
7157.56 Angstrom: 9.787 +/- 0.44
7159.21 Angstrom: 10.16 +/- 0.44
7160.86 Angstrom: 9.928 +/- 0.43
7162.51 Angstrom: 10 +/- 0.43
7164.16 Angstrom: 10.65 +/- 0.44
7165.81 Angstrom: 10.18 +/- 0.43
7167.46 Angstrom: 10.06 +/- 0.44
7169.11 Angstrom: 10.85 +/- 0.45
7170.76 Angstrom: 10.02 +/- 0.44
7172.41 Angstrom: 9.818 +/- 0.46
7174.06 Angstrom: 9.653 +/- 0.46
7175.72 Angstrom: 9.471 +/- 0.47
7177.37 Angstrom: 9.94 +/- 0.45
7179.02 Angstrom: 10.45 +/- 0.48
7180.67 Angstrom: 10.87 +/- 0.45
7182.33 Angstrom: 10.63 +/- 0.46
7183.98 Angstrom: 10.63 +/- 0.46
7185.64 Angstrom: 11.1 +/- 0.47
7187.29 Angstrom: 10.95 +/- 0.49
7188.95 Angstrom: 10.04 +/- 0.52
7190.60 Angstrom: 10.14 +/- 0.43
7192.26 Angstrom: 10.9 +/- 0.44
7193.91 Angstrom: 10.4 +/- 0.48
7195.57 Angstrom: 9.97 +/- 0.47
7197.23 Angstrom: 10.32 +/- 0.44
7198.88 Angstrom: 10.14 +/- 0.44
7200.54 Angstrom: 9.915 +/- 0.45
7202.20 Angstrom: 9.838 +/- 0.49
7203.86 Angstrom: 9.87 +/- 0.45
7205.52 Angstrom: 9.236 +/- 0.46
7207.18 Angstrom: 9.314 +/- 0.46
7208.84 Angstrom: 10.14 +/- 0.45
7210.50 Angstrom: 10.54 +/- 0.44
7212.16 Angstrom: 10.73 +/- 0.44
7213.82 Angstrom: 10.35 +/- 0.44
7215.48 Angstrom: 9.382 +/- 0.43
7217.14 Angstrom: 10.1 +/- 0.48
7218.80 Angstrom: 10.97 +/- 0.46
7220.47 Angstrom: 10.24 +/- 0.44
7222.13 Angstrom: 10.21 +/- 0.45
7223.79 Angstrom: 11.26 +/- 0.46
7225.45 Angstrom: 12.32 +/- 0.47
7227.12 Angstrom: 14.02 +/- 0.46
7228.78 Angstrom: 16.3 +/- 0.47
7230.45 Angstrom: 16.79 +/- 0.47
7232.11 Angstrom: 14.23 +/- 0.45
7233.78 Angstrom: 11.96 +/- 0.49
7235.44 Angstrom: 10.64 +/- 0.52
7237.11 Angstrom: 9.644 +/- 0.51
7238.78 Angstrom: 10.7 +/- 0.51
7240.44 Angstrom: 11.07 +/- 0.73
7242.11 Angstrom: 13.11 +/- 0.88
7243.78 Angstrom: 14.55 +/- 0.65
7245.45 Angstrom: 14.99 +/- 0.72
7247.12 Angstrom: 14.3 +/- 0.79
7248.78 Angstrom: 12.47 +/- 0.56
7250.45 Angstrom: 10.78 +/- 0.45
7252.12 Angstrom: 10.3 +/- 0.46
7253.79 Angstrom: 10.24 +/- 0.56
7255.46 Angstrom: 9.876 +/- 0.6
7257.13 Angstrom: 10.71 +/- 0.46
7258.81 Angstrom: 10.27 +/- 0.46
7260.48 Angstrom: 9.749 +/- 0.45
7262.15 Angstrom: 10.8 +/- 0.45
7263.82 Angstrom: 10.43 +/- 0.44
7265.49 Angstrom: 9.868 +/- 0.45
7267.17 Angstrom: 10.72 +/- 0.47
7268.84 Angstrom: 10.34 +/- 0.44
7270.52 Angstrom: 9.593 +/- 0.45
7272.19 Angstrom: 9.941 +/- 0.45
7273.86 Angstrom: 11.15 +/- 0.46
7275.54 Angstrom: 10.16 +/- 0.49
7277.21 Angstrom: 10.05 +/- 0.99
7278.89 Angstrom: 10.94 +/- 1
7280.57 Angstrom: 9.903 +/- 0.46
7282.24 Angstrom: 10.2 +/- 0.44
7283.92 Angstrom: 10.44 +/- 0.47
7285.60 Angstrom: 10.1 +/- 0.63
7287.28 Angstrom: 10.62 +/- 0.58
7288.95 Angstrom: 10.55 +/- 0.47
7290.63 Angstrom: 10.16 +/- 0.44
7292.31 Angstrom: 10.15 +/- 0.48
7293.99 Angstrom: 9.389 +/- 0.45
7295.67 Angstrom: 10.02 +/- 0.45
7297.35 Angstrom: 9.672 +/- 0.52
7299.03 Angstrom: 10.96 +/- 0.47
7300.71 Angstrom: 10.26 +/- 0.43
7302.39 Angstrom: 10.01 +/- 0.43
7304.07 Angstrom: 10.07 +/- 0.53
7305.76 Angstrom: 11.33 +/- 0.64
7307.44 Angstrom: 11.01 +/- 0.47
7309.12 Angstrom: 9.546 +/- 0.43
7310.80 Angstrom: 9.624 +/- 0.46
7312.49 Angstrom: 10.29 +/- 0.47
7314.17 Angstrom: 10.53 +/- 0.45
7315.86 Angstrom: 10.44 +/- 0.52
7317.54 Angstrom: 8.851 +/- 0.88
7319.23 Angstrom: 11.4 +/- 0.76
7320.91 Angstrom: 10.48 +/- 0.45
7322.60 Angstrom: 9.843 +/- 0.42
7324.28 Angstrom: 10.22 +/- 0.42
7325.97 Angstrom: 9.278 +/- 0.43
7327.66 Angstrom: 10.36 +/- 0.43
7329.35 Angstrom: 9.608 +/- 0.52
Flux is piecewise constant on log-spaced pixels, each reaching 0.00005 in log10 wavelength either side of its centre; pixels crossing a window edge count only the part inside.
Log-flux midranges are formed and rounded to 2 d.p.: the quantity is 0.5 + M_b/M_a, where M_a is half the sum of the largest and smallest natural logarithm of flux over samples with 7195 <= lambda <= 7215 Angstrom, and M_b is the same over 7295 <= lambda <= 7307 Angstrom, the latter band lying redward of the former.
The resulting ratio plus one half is 1.52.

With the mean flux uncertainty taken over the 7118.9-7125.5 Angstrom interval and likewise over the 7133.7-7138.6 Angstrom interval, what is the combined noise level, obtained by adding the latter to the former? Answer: 0.87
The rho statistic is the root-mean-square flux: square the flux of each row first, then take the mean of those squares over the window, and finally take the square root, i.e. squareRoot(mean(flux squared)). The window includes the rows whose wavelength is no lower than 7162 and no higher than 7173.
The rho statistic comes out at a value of 10.2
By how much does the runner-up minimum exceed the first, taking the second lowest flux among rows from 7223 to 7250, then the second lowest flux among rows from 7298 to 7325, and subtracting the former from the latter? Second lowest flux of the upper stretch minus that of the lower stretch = -1.09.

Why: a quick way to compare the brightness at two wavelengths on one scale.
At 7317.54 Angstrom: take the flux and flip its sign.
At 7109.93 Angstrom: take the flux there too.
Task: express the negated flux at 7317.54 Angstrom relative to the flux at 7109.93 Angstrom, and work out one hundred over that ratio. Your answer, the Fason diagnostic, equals -114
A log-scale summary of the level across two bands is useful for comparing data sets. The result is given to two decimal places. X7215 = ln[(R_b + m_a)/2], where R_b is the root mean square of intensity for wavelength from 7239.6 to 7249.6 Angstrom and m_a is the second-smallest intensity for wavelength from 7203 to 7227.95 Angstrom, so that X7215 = 2.43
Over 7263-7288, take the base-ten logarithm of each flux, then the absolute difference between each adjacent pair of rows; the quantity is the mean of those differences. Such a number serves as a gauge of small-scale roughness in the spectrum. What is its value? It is 0.0256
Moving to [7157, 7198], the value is 0.0164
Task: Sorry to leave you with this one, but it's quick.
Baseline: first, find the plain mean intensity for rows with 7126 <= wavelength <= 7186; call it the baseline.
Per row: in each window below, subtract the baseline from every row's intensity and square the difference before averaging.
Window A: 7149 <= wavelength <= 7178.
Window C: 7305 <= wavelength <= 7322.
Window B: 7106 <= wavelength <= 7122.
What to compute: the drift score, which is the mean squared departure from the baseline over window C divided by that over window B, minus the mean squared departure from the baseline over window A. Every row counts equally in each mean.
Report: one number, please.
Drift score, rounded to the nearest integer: 7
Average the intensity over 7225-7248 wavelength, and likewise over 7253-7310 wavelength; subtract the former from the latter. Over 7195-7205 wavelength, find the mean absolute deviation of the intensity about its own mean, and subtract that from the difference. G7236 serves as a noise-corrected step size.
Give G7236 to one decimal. -3.1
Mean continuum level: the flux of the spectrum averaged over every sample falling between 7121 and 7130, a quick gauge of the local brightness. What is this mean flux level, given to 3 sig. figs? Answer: 10.4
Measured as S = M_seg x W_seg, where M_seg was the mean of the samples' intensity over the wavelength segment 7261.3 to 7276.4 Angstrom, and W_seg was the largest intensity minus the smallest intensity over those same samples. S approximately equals 16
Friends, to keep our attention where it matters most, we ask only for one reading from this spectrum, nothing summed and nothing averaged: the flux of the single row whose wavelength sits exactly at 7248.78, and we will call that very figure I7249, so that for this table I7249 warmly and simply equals 12.47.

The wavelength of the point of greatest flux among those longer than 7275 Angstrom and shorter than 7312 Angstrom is 7305.76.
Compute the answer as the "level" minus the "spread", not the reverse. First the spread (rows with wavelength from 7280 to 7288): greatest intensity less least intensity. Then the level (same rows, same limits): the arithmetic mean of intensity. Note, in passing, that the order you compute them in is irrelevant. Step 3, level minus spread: 9.54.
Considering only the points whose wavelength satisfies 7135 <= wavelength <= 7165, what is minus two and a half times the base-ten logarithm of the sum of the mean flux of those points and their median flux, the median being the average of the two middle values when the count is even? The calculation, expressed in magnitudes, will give -3.277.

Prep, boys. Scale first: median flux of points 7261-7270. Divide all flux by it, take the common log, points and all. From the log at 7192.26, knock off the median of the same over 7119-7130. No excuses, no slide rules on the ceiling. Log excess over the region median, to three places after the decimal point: 0.028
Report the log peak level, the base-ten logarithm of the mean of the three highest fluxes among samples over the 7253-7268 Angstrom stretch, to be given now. 1.03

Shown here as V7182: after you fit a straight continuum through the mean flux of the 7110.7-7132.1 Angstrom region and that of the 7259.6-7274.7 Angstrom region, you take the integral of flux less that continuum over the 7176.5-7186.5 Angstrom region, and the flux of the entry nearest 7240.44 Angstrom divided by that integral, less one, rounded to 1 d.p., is 1.6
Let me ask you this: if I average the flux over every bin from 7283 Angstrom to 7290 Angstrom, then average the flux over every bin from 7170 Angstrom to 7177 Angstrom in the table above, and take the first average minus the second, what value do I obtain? 1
